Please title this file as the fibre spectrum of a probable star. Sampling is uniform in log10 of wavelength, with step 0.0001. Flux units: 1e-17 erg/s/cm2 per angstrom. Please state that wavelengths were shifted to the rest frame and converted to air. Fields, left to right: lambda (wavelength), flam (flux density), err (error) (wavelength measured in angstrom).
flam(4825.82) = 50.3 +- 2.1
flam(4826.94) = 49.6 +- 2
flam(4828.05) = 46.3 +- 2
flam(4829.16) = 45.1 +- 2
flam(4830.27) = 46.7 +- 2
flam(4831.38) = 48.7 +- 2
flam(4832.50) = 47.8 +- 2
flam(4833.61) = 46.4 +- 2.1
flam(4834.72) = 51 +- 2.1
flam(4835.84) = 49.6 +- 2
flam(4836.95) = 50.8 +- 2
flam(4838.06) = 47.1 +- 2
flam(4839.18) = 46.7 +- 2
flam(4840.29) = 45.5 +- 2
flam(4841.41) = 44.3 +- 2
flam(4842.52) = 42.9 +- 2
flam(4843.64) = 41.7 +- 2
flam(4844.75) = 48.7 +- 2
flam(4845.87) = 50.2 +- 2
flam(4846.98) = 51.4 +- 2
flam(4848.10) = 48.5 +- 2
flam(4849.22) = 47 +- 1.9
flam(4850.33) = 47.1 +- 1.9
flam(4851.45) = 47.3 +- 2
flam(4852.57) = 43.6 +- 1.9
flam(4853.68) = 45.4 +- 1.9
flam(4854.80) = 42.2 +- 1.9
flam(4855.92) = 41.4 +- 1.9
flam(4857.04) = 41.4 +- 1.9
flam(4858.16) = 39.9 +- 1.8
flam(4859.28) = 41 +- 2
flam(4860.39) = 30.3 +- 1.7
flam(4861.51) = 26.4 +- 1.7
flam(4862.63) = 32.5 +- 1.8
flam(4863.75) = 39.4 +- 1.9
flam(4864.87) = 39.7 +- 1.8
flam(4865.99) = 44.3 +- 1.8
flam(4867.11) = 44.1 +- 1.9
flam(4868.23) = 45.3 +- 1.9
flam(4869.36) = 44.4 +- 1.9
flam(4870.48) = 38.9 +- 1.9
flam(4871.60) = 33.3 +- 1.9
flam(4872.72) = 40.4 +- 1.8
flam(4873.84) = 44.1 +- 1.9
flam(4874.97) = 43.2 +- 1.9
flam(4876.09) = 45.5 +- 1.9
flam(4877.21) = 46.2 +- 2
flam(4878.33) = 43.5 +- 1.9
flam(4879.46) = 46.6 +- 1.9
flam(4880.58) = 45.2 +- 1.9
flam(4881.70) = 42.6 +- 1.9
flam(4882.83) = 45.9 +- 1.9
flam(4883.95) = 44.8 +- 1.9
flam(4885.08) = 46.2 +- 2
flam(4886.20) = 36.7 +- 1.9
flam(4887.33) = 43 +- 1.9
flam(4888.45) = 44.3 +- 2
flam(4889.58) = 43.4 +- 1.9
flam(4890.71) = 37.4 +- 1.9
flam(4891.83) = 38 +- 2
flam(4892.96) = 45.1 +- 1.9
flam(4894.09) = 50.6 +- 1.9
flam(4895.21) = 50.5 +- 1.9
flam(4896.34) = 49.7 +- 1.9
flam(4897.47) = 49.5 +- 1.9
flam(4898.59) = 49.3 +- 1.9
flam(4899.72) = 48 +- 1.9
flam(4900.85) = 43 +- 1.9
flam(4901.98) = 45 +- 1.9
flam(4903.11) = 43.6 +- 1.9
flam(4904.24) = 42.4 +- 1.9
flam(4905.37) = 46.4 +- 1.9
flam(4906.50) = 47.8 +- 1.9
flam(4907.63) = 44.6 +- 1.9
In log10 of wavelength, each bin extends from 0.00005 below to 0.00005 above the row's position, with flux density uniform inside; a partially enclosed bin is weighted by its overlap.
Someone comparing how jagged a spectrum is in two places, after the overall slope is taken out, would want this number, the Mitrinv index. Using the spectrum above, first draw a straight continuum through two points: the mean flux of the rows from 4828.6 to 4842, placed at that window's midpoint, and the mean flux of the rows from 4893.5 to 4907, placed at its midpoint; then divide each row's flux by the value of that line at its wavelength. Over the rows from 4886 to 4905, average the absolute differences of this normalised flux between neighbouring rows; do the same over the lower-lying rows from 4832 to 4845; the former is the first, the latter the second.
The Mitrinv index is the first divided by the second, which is 1.1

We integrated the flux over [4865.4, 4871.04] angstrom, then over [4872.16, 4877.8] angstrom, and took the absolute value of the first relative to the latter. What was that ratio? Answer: 0.99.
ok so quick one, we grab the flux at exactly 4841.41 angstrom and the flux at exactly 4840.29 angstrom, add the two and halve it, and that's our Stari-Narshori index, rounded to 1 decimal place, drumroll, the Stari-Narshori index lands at 44.9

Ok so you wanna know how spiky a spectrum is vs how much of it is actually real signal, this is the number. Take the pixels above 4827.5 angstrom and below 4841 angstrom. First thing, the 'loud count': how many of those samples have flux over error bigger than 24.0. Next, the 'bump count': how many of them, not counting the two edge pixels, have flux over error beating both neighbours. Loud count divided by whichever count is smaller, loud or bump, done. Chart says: 2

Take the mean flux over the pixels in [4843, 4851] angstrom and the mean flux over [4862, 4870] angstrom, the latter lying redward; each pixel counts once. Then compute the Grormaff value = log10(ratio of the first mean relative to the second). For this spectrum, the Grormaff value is 0.06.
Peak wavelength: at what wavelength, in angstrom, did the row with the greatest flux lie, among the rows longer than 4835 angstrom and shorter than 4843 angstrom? 4836.95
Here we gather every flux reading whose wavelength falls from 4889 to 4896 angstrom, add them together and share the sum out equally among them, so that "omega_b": 44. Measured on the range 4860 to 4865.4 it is 34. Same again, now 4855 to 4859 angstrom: 41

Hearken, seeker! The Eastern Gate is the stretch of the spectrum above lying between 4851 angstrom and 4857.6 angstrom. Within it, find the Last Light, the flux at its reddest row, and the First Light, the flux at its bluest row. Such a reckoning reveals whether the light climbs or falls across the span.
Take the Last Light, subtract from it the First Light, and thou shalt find -6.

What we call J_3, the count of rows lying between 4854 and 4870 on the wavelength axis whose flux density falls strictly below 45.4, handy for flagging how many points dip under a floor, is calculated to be 14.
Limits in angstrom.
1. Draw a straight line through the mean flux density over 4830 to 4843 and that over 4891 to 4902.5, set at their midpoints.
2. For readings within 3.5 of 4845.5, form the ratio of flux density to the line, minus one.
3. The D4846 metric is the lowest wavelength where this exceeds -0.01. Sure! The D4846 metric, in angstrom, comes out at 4844.75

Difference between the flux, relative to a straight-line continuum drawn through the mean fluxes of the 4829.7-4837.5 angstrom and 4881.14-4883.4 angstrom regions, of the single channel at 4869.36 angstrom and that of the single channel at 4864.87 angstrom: 0.11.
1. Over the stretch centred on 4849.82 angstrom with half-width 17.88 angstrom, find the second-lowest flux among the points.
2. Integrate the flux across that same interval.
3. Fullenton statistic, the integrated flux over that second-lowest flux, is 52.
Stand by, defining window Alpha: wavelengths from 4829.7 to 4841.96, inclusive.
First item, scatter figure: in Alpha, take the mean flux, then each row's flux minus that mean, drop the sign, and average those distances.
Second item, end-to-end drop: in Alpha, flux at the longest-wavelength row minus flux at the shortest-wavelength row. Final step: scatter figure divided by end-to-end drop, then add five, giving 4.3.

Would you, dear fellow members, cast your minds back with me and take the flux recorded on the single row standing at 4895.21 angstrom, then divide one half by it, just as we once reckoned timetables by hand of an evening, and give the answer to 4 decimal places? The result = 0.0099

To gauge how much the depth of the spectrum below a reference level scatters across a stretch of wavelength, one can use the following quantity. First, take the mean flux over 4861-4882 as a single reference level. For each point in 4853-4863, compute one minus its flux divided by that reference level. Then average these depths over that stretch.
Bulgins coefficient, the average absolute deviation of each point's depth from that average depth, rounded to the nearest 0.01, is 0.13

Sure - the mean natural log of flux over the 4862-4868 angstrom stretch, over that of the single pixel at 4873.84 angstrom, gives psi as 0.97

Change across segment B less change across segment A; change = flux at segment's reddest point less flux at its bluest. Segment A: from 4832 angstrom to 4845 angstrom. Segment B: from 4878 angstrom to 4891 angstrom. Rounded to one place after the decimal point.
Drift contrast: -7.0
